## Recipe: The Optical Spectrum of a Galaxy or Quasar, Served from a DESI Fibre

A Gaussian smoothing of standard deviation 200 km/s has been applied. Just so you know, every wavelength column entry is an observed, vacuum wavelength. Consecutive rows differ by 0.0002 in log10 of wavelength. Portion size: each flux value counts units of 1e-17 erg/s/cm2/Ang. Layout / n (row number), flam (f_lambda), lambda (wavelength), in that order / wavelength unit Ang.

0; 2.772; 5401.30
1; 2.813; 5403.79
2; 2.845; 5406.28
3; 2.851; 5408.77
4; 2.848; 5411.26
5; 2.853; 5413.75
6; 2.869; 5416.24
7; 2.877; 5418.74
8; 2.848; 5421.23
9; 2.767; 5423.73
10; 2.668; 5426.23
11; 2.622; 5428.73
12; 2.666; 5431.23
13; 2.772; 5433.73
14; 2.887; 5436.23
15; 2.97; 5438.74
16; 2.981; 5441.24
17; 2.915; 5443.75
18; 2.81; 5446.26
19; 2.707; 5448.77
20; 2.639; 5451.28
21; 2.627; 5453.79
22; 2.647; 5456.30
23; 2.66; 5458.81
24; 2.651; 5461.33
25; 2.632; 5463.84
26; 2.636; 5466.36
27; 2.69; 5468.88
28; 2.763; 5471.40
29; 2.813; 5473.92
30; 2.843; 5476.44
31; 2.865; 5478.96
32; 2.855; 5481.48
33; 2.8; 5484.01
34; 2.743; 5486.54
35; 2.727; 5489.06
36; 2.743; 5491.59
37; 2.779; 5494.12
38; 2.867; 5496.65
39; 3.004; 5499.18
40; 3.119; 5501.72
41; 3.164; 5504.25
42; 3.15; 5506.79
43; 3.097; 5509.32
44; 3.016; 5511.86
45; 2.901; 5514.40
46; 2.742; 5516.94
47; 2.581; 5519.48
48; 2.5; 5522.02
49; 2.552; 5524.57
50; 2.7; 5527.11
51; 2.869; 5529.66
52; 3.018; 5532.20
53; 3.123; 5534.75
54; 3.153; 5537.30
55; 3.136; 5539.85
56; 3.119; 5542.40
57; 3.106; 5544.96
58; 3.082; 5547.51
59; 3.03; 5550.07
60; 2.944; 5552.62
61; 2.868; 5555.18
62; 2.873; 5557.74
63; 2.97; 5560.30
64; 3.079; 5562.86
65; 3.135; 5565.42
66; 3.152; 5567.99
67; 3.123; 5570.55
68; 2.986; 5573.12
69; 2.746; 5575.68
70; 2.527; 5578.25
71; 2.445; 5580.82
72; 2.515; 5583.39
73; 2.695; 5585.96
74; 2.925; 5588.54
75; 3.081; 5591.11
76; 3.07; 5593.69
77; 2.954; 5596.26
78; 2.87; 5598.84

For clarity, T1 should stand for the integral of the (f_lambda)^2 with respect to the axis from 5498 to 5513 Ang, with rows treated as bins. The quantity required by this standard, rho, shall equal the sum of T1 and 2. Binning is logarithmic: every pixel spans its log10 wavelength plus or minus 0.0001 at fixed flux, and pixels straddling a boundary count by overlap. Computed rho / 146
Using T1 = 144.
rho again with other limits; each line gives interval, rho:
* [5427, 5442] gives 120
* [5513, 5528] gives 109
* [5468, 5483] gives 120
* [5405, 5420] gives 125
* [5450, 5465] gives 107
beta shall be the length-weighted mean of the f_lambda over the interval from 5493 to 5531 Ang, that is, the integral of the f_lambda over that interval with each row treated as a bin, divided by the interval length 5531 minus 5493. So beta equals 2.87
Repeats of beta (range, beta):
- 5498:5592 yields 2.92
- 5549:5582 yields 2.91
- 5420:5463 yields 2.75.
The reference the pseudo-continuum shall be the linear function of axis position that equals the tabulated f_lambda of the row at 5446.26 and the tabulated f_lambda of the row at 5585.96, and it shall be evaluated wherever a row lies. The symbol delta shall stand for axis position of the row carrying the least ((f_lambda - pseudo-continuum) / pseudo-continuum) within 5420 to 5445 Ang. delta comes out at 5428.73 Ang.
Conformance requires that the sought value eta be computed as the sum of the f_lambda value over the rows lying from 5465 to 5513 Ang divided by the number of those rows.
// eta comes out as 2.88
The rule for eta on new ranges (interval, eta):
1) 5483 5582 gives 2.91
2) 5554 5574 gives 3.02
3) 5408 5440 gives 2.81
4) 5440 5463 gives 2.74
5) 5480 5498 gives 2.79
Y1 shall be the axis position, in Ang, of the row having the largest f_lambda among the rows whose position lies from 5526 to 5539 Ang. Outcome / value 5537.30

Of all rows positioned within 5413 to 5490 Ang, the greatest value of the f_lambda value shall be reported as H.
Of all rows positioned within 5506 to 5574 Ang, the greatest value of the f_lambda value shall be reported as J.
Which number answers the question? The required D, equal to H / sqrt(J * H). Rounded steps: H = 2.981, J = 3.153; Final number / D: 0.97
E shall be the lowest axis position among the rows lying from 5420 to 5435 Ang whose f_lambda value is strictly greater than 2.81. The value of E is 5421.23 Ang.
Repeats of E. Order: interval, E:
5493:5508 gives 5496.65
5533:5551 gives 5534.75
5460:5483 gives 5473.92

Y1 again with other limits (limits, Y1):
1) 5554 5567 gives 5565.42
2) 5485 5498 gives 5496.65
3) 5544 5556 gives 5544.96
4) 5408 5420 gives 5418.74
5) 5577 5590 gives 5588.54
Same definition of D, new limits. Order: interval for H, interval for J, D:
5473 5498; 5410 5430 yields 1.00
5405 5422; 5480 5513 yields 0.95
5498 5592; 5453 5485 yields 1.05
